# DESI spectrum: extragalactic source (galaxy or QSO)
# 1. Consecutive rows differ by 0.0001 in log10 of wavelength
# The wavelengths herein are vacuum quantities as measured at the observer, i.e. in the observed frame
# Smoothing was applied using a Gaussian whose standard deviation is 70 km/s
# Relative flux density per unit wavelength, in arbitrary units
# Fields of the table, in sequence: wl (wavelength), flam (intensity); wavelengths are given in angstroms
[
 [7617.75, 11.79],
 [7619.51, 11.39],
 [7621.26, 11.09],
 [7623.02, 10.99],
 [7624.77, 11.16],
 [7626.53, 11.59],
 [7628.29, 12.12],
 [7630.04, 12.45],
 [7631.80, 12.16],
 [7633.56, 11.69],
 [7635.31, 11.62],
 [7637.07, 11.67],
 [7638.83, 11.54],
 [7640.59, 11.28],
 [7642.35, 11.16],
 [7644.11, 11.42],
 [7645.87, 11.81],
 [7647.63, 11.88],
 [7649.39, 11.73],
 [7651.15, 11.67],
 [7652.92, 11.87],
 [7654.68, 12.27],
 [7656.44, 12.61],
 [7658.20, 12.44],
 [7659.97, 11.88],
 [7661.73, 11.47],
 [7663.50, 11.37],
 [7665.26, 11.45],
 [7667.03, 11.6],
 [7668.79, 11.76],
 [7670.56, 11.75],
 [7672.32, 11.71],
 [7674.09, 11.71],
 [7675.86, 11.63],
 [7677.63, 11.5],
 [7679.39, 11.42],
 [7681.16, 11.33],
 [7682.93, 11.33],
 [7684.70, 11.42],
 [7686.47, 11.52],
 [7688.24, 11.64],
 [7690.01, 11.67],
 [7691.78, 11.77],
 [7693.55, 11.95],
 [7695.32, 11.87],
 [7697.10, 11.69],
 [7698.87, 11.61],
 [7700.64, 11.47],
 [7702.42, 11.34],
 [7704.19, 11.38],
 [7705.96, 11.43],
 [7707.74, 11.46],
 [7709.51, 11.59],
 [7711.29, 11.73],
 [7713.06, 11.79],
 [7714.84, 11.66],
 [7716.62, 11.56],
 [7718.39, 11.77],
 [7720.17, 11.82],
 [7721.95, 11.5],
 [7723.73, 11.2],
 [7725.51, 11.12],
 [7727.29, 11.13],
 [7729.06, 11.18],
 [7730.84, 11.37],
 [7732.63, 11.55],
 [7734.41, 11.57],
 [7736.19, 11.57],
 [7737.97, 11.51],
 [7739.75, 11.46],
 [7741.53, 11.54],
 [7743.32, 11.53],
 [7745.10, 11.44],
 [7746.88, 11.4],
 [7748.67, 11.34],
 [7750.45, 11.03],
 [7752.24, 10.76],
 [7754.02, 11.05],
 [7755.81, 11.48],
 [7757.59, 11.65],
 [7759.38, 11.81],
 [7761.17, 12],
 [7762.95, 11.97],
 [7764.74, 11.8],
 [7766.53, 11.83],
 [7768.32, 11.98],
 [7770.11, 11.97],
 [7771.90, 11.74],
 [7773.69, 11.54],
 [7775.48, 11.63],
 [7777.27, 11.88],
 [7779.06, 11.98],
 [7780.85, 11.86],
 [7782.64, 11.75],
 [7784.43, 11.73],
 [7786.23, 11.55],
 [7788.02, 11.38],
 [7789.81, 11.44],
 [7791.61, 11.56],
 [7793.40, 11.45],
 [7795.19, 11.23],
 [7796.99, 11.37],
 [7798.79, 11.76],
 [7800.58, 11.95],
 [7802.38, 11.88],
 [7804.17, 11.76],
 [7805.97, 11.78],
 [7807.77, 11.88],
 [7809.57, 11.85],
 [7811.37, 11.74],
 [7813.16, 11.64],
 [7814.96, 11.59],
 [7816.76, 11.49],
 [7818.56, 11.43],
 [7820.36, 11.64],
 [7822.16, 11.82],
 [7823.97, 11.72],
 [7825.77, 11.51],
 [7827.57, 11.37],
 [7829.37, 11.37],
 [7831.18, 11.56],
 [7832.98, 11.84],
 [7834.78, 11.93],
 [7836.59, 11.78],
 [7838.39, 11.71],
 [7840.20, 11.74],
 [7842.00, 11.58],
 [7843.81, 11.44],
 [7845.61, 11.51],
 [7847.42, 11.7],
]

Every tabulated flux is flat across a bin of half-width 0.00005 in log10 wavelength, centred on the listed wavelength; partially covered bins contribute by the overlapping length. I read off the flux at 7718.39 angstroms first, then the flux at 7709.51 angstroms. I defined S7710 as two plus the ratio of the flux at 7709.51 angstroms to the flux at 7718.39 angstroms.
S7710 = 2.98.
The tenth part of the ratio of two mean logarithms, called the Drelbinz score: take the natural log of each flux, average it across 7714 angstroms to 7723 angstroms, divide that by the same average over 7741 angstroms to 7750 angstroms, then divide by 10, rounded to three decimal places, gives 0.101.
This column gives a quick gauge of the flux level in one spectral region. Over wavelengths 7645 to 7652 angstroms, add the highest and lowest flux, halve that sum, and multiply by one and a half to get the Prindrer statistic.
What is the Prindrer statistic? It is 17.7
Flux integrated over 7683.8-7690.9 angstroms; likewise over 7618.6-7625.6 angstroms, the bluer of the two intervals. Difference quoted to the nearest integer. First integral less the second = 4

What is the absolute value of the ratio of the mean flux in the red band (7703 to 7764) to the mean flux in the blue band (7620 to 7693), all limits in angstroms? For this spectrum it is 0.98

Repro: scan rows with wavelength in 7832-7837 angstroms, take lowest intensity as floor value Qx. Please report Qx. 11.78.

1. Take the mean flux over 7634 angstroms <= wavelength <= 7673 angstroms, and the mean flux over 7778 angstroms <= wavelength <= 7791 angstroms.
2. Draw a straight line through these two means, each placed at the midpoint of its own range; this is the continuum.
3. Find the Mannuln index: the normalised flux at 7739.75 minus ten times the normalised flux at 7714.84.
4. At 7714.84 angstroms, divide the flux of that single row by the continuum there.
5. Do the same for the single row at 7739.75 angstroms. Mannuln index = -8.99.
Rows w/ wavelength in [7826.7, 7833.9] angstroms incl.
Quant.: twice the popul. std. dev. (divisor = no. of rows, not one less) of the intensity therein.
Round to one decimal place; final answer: 0.4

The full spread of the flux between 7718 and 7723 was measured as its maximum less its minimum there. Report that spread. 0.320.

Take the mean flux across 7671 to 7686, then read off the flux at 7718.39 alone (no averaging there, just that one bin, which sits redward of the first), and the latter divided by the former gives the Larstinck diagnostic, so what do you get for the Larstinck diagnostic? 1.02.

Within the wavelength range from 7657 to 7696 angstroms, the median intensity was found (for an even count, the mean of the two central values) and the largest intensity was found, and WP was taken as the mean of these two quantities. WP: 12.0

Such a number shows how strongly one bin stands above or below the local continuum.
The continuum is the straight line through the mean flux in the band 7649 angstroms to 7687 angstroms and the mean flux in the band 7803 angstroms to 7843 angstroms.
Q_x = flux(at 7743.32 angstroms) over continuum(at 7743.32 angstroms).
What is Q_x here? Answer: 0.99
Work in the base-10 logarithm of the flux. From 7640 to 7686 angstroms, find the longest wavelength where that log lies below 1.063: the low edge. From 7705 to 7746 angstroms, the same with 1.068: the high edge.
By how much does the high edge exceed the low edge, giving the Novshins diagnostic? 60.4 angstroms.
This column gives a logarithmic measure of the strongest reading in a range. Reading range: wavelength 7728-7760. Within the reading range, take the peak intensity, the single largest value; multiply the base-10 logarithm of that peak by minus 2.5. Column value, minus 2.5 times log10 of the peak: -2.68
